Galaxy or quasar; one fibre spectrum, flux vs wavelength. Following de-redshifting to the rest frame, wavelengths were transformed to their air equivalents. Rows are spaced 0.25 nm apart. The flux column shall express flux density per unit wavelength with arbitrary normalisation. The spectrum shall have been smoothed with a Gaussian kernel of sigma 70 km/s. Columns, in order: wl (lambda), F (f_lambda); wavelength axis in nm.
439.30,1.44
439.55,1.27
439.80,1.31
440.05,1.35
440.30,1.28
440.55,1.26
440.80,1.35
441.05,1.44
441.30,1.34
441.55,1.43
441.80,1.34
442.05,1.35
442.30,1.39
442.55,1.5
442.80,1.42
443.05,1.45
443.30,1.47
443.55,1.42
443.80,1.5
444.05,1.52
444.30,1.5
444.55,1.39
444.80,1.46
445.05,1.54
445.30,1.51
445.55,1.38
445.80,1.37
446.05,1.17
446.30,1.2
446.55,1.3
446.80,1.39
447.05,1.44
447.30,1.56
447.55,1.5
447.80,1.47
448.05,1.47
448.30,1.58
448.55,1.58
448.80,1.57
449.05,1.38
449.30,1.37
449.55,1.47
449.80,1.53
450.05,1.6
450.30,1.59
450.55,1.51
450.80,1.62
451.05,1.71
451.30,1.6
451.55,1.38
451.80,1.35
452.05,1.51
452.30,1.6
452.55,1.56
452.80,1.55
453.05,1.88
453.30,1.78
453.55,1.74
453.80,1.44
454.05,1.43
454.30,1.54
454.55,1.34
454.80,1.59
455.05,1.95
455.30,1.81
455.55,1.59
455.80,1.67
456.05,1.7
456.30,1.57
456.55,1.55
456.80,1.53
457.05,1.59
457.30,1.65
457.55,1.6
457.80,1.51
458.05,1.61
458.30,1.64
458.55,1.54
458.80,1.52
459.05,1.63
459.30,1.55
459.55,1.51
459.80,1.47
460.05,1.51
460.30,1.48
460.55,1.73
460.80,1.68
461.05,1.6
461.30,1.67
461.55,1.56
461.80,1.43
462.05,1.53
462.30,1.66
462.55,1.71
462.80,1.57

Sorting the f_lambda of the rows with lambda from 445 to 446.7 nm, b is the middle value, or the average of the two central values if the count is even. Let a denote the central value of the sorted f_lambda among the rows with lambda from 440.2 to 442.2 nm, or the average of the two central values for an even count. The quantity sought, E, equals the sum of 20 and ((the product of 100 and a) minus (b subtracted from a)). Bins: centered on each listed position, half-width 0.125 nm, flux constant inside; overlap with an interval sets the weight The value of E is 155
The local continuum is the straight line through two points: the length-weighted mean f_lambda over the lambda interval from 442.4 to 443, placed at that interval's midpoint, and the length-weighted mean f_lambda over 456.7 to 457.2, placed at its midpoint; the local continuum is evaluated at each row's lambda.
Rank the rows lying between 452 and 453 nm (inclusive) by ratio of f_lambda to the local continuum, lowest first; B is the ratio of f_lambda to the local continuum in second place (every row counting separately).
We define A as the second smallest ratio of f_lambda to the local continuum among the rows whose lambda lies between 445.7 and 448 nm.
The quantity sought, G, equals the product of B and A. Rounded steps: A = 0.81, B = 1.01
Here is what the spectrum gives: 0.82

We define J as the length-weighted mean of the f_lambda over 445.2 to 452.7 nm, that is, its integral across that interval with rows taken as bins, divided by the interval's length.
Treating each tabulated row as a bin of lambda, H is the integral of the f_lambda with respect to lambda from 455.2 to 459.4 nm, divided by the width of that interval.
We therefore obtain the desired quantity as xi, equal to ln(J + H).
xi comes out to 1.124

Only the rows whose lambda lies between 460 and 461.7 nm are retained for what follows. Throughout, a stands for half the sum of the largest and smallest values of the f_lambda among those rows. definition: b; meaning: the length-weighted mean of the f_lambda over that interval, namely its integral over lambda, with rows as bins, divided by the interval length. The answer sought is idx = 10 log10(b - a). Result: -30.5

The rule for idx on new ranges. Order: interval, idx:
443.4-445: -18.7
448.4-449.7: -26.7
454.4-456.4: -21.5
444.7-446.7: -19.8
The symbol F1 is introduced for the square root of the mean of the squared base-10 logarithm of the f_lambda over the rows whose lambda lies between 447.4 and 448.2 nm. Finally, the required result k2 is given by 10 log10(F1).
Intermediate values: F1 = 0.17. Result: -7.7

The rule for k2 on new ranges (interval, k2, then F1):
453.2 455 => -7.1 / 0.19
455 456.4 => -6.3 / 0.24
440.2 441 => -9.5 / 0.11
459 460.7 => -7.2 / 0.19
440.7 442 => -8.5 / 0.14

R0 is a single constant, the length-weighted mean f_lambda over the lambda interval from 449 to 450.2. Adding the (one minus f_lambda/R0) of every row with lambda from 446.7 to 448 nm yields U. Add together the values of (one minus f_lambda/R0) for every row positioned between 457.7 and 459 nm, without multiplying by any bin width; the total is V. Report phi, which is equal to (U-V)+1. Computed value 1.31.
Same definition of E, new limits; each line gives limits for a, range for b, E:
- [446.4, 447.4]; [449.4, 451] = 162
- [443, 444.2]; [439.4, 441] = 167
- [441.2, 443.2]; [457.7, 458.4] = 161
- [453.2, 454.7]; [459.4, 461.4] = 169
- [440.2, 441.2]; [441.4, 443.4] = 152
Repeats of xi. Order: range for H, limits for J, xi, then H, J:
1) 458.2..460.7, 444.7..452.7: 1.110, 1.56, 1.48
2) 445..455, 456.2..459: 1.125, 1.51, 1.58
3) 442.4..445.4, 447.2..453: 1.099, 1.47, 1.53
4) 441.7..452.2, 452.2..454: 1.132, 1.46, 1.64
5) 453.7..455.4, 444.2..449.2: 1.106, 1.58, 1.44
